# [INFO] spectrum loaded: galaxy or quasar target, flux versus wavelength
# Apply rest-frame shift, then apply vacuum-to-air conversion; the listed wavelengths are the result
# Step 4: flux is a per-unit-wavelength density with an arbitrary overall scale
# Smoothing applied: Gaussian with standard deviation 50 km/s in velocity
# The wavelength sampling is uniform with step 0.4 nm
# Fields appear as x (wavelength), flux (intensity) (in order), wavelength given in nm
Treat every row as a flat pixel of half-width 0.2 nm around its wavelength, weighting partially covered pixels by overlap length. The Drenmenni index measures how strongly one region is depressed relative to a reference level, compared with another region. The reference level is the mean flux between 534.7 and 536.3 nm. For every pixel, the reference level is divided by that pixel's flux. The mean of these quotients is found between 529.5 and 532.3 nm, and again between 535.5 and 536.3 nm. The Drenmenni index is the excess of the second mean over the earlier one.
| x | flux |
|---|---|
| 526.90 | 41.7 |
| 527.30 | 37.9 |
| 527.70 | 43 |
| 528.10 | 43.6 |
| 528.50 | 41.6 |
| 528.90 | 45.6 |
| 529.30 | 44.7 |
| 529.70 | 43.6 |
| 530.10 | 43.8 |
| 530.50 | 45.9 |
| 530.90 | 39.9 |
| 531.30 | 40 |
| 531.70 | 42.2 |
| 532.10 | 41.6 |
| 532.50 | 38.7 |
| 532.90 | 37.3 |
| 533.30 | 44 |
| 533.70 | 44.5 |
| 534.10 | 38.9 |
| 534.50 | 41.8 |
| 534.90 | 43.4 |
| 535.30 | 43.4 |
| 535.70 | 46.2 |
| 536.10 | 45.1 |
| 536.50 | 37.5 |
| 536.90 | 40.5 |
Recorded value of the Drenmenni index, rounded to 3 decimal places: -0.076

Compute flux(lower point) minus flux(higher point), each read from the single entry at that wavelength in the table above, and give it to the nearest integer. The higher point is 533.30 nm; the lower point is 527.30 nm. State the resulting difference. -6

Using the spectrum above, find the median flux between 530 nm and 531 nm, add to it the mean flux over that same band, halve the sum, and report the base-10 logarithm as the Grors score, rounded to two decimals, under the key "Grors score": 1.64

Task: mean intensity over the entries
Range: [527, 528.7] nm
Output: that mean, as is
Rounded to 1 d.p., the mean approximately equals 41.5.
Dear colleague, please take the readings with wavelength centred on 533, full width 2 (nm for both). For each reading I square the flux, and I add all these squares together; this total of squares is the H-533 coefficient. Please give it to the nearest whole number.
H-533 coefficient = 8536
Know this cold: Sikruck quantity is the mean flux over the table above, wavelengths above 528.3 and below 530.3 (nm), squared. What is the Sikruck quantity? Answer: 1924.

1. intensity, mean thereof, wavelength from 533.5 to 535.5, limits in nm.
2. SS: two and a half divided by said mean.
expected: 0.059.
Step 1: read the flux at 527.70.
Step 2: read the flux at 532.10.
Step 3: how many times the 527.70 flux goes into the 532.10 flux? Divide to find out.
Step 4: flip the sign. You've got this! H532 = -0.97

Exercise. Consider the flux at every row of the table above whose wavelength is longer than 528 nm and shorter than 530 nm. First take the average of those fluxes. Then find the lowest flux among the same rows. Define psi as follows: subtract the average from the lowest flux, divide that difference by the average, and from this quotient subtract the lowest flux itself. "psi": -41.7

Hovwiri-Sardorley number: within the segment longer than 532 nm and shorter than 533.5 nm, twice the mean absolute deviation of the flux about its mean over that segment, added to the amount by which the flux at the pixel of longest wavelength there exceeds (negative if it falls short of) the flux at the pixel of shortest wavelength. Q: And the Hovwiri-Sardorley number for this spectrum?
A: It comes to 7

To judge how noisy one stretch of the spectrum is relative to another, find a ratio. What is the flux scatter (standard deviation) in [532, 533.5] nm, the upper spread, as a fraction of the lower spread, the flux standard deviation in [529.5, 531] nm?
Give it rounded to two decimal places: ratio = 1.20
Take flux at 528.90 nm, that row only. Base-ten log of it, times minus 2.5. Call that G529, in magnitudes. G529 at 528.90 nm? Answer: -4.15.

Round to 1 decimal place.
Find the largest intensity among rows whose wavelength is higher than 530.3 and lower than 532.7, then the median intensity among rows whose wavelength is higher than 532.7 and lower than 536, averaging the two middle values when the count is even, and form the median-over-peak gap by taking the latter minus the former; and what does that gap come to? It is -2.5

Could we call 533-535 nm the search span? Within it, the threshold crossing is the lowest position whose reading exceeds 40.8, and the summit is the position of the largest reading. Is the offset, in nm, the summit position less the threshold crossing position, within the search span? 0.40 nm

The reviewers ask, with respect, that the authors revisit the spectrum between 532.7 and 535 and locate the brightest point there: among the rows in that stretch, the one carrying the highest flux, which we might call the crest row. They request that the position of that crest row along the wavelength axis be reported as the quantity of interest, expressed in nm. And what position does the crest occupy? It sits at 533.70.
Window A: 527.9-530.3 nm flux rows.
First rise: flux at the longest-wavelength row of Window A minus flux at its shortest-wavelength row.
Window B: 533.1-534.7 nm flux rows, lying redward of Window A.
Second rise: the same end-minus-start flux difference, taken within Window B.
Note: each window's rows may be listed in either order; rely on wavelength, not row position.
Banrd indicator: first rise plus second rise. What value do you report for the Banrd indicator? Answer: -2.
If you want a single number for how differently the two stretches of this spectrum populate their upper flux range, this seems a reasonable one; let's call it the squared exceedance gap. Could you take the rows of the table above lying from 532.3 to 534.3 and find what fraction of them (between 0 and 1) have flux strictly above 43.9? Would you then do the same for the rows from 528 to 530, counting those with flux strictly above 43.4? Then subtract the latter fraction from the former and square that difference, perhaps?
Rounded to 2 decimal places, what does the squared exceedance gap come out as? 0.16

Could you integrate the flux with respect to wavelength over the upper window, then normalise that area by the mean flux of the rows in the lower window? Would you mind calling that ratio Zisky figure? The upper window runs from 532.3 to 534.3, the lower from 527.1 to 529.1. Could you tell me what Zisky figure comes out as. 1.92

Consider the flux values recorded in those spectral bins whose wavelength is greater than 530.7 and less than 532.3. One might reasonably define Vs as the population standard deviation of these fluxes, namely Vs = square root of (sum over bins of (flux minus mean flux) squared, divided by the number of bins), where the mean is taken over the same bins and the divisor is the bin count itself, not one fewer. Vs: 1.0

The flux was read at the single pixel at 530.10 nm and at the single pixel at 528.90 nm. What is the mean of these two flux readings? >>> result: 45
